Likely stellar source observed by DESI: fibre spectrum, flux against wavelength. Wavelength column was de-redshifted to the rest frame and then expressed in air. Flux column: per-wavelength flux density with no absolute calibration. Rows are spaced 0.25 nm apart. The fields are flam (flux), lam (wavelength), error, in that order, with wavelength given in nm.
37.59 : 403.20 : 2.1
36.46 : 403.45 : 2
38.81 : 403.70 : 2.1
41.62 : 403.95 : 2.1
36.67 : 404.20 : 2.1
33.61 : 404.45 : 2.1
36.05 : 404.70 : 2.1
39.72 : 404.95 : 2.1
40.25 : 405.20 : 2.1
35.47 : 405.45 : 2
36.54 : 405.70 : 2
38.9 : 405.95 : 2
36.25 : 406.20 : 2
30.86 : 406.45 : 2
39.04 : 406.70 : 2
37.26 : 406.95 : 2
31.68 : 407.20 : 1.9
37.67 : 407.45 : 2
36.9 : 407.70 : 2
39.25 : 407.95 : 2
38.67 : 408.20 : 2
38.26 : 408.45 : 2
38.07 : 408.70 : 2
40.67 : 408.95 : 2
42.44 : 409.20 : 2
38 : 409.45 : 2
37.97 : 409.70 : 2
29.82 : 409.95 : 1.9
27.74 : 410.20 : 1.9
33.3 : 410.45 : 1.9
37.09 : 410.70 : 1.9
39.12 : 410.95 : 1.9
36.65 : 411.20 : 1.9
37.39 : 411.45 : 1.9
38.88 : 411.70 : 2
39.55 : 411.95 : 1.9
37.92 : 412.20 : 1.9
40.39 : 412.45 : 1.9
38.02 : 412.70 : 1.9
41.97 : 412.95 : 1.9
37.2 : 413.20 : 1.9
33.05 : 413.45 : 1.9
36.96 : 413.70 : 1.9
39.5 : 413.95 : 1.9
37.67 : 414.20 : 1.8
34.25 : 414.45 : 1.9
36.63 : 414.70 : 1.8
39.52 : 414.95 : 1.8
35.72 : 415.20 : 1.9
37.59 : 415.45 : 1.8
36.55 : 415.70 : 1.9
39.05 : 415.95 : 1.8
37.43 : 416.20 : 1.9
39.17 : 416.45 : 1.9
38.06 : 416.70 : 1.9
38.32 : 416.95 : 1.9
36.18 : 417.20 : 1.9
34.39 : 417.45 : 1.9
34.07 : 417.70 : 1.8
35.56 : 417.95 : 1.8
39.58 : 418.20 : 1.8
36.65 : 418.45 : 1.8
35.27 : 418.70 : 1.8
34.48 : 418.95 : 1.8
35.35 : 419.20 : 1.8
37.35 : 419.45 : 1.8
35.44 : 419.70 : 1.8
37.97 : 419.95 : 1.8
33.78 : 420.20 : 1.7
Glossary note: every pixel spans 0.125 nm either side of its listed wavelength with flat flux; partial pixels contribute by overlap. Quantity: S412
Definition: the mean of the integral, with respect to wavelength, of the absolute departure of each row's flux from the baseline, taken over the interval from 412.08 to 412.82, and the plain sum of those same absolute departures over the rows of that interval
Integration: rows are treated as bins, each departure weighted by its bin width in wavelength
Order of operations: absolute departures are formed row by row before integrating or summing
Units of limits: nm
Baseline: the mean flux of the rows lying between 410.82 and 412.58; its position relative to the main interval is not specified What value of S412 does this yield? 1.9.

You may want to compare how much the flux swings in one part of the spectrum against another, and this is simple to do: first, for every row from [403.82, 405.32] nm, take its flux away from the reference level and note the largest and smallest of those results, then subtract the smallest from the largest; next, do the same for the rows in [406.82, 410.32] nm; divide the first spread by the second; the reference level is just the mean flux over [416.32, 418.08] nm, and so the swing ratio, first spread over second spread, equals 0.54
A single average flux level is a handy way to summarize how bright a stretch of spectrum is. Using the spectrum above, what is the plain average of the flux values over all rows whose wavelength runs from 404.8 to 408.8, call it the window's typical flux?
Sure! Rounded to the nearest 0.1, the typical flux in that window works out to 37.2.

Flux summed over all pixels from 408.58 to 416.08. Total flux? 1119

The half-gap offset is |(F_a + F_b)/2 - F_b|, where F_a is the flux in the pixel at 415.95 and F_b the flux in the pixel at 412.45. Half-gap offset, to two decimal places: 0.67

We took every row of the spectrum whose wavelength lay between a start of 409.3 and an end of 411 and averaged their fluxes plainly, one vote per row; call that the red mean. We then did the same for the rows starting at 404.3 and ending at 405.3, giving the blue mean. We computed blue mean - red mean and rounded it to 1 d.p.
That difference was 2.7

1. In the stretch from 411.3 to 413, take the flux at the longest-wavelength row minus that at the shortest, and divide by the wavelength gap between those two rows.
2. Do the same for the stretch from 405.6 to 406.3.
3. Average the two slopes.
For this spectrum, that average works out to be 1.2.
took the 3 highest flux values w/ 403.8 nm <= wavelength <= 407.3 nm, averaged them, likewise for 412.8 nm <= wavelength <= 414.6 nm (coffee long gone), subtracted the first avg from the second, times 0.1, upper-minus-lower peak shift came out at -0.082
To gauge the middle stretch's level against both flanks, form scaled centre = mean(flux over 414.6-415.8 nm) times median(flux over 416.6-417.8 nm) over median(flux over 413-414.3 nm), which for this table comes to 36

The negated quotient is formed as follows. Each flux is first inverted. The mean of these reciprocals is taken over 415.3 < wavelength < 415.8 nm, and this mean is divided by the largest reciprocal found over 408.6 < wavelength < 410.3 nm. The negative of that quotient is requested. -0.75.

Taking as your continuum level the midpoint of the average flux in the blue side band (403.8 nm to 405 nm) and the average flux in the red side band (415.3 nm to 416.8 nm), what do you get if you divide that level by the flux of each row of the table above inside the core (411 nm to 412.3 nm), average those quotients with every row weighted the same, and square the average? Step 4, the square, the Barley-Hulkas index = 0.98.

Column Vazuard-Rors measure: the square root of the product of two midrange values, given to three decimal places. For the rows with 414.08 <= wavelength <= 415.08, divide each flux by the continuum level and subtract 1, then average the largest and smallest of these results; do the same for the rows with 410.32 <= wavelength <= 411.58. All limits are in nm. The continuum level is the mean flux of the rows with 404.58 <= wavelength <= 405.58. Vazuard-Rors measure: 0.034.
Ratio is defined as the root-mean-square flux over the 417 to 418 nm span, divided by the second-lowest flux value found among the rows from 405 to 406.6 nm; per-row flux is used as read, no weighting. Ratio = 0.99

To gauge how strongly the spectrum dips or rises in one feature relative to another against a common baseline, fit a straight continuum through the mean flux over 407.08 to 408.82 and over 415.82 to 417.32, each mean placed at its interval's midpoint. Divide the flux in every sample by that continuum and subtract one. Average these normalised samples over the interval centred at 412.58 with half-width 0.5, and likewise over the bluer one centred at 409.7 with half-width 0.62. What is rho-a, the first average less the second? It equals 0.11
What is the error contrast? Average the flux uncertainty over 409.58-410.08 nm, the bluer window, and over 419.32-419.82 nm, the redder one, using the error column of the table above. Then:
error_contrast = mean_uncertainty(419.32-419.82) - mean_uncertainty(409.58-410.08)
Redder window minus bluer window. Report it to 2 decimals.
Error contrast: -0.15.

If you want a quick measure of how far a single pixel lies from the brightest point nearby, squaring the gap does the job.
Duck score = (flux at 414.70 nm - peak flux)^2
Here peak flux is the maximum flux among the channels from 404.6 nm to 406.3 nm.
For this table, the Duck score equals 13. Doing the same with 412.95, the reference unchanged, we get 3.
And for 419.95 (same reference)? 5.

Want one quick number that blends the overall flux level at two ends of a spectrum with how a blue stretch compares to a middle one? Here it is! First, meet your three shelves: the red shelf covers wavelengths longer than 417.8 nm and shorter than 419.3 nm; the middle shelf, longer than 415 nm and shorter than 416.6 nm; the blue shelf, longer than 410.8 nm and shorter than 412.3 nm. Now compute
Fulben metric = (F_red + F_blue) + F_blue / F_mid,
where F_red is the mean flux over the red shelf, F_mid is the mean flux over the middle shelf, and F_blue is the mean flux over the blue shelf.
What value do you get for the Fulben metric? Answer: 75.4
